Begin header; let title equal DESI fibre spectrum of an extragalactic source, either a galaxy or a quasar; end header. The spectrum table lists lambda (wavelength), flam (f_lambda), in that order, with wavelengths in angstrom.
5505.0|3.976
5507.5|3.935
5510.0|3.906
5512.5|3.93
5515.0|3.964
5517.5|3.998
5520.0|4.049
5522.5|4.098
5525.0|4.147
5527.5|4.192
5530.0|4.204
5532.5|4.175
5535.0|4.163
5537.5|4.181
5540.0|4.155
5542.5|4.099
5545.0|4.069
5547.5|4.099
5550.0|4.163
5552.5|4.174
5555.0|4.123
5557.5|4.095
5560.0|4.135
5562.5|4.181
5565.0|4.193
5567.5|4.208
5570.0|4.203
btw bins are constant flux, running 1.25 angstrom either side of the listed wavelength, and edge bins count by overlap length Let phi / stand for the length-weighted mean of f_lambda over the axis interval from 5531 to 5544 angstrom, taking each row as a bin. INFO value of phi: 4.15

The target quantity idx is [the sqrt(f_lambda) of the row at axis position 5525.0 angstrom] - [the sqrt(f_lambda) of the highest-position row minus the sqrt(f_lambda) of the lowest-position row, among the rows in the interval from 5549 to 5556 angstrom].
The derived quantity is 2.05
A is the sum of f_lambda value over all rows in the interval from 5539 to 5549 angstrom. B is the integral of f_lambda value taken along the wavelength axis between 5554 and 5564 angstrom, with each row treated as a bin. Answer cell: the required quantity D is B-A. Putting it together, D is 24.9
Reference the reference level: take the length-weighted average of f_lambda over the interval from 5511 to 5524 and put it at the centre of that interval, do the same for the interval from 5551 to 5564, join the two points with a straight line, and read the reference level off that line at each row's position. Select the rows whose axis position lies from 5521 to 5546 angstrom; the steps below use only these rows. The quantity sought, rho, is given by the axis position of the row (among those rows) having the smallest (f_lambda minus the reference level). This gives 5545.0 angstrom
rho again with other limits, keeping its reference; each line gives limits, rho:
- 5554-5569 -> 5557.5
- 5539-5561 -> 5557.5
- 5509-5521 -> 5510.0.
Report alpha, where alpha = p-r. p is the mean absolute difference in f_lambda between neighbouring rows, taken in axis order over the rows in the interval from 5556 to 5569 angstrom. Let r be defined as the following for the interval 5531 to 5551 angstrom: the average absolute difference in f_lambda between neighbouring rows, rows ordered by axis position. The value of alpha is -0.005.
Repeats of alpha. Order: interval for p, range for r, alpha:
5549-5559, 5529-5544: 0.002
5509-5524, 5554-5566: 0.007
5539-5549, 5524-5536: 0.014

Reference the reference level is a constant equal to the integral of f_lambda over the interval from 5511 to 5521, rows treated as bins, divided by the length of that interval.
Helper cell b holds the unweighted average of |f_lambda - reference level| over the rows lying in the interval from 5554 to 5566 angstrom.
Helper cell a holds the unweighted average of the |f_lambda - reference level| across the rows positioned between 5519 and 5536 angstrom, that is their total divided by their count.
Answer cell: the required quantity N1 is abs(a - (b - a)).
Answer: 0.17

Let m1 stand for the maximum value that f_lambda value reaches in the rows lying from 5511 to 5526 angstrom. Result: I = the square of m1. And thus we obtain 17.2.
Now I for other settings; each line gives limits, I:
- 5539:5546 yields 17.3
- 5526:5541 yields 17.7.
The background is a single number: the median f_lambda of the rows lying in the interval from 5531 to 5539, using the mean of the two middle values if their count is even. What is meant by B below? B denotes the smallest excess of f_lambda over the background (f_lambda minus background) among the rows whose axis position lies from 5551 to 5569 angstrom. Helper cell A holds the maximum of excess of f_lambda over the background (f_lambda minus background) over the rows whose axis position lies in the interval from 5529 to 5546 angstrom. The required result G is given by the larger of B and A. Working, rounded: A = 0.029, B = -0.08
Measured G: 0.029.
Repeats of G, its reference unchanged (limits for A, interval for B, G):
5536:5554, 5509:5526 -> 0.006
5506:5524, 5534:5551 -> -0.077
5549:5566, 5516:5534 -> 0.018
